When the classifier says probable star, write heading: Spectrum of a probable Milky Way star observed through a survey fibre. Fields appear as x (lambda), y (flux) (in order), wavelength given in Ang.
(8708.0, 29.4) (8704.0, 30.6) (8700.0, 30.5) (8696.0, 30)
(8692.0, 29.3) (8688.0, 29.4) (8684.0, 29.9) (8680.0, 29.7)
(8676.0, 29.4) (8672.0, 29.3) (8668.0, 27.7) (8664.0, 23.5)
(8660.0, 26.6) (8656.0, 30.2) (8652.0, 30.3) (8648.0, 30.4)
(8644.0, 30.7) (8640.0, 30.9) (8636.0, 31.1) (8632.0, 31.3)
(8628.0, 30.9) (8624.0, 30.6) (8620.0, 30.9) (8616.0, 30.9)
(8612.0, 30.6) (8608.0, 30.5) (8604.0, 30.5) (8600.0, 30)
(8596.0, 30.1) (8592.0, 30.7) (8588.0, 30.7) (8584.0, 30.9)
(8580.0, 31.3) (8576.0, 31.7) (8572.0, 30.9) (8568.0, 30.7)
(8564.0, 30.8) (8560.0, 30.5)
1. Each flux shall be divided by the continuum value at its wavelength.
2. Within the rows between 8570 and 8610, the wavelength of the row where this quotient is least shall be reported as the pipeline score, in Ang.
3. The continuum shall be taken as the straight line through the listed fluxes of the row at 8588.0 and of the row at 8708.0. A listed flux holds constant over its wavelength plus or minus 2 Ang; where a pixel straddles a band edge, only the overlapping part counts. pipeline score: 8600.0 Ang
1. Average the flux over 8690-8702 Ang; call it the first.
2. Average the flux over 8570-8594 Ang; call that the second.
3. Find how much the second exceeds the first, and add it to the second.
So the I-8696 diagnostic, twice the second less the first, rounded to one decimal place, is 32.1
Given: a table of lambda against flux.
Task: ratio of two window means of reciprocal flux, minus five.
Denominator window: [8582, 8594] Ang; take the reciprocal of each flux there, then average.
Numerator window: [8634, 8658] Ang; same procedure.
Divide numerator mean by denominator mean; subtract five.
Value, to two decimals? -3.99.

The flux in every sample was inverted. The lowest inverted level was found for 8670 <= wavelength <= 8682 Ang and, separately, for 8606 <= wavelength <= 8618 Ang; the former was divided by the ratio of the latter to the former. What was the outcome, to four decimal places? 0.0350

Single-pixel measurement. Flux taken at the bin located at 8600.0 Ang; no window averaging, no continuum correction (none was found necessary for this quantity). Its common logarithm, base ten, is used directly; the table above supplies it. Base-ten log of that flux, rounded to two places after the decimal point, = 1.48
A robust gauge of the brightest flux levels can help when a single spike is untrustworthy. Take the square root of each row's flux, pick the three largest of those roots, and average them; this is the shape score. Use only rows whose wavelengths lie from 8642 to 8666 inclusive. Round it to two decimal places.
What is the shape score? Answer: 5.52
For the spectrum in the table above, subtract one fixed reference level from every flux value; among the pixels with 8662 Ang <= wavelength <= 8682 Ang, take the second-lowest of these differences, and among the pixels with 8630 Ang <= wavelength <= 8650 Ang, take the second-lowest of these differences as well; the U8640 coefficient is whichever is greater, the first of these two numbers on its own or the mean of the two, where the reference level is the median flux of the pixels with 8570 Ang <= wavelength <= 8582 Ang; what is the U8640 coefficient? -2.1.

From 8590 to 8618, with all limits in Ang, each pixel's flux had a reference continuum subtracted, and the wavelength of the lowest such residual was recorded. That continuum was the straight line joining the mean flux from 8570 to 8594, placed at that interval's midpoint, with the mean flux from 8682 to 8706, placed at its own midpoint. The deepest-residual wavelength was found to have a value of 8600.0 Ang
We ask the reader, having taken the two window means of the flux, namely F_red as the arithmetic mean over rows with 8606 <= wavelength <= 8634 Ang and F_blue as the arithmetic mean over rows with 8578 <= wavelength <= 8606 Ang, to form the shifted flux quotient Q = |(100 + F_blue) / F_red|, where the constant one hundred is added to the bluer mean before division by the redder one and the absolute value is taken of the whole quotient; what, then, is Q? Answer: 4.24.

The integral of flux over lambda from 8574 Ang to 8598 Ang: 742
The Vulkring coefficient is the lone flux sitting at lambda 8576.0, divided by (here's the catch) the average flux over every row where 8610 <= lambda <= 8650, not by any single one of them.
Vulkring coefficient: 1.03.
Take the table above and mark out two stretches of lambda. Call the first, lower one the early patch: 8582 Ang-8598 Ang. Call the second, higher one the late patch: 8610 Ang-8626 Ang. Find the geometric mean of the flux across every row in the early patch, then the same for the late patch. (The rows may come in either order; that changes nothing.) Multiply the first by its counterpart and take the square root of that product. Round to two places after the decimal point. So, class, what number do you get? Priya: 30.67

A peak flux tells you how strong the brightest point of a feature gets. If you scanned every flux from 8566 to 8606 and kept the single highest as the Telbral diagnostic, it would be 31.7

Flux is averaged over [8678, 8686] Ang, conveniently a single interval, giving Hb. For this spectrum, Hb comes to 29.8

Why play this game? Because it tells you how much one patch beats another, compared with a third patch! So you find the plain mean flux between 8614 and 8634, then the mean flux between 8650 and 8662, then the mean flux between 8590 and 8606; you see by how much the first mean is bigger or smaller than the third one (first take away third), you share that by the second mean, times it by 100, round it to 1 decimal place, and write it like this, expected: 2.0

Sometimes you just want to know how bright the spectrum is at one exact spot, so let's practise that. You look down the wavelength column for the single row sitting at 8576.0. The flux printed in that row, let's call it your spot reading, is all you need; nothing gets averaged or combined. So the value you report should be 31.7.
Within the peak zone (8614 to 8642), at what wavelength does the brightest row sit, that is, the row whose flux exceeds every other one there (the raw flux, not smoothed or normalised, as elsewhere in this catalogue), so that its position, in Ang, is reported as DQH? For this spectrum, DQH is 8632.0 Ang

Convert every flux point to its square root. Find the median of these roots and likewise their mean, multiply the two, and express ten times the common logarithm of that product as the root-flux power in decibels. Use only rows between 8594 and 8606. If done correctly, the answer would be 14.8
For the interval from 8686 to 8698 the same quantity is 14.7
